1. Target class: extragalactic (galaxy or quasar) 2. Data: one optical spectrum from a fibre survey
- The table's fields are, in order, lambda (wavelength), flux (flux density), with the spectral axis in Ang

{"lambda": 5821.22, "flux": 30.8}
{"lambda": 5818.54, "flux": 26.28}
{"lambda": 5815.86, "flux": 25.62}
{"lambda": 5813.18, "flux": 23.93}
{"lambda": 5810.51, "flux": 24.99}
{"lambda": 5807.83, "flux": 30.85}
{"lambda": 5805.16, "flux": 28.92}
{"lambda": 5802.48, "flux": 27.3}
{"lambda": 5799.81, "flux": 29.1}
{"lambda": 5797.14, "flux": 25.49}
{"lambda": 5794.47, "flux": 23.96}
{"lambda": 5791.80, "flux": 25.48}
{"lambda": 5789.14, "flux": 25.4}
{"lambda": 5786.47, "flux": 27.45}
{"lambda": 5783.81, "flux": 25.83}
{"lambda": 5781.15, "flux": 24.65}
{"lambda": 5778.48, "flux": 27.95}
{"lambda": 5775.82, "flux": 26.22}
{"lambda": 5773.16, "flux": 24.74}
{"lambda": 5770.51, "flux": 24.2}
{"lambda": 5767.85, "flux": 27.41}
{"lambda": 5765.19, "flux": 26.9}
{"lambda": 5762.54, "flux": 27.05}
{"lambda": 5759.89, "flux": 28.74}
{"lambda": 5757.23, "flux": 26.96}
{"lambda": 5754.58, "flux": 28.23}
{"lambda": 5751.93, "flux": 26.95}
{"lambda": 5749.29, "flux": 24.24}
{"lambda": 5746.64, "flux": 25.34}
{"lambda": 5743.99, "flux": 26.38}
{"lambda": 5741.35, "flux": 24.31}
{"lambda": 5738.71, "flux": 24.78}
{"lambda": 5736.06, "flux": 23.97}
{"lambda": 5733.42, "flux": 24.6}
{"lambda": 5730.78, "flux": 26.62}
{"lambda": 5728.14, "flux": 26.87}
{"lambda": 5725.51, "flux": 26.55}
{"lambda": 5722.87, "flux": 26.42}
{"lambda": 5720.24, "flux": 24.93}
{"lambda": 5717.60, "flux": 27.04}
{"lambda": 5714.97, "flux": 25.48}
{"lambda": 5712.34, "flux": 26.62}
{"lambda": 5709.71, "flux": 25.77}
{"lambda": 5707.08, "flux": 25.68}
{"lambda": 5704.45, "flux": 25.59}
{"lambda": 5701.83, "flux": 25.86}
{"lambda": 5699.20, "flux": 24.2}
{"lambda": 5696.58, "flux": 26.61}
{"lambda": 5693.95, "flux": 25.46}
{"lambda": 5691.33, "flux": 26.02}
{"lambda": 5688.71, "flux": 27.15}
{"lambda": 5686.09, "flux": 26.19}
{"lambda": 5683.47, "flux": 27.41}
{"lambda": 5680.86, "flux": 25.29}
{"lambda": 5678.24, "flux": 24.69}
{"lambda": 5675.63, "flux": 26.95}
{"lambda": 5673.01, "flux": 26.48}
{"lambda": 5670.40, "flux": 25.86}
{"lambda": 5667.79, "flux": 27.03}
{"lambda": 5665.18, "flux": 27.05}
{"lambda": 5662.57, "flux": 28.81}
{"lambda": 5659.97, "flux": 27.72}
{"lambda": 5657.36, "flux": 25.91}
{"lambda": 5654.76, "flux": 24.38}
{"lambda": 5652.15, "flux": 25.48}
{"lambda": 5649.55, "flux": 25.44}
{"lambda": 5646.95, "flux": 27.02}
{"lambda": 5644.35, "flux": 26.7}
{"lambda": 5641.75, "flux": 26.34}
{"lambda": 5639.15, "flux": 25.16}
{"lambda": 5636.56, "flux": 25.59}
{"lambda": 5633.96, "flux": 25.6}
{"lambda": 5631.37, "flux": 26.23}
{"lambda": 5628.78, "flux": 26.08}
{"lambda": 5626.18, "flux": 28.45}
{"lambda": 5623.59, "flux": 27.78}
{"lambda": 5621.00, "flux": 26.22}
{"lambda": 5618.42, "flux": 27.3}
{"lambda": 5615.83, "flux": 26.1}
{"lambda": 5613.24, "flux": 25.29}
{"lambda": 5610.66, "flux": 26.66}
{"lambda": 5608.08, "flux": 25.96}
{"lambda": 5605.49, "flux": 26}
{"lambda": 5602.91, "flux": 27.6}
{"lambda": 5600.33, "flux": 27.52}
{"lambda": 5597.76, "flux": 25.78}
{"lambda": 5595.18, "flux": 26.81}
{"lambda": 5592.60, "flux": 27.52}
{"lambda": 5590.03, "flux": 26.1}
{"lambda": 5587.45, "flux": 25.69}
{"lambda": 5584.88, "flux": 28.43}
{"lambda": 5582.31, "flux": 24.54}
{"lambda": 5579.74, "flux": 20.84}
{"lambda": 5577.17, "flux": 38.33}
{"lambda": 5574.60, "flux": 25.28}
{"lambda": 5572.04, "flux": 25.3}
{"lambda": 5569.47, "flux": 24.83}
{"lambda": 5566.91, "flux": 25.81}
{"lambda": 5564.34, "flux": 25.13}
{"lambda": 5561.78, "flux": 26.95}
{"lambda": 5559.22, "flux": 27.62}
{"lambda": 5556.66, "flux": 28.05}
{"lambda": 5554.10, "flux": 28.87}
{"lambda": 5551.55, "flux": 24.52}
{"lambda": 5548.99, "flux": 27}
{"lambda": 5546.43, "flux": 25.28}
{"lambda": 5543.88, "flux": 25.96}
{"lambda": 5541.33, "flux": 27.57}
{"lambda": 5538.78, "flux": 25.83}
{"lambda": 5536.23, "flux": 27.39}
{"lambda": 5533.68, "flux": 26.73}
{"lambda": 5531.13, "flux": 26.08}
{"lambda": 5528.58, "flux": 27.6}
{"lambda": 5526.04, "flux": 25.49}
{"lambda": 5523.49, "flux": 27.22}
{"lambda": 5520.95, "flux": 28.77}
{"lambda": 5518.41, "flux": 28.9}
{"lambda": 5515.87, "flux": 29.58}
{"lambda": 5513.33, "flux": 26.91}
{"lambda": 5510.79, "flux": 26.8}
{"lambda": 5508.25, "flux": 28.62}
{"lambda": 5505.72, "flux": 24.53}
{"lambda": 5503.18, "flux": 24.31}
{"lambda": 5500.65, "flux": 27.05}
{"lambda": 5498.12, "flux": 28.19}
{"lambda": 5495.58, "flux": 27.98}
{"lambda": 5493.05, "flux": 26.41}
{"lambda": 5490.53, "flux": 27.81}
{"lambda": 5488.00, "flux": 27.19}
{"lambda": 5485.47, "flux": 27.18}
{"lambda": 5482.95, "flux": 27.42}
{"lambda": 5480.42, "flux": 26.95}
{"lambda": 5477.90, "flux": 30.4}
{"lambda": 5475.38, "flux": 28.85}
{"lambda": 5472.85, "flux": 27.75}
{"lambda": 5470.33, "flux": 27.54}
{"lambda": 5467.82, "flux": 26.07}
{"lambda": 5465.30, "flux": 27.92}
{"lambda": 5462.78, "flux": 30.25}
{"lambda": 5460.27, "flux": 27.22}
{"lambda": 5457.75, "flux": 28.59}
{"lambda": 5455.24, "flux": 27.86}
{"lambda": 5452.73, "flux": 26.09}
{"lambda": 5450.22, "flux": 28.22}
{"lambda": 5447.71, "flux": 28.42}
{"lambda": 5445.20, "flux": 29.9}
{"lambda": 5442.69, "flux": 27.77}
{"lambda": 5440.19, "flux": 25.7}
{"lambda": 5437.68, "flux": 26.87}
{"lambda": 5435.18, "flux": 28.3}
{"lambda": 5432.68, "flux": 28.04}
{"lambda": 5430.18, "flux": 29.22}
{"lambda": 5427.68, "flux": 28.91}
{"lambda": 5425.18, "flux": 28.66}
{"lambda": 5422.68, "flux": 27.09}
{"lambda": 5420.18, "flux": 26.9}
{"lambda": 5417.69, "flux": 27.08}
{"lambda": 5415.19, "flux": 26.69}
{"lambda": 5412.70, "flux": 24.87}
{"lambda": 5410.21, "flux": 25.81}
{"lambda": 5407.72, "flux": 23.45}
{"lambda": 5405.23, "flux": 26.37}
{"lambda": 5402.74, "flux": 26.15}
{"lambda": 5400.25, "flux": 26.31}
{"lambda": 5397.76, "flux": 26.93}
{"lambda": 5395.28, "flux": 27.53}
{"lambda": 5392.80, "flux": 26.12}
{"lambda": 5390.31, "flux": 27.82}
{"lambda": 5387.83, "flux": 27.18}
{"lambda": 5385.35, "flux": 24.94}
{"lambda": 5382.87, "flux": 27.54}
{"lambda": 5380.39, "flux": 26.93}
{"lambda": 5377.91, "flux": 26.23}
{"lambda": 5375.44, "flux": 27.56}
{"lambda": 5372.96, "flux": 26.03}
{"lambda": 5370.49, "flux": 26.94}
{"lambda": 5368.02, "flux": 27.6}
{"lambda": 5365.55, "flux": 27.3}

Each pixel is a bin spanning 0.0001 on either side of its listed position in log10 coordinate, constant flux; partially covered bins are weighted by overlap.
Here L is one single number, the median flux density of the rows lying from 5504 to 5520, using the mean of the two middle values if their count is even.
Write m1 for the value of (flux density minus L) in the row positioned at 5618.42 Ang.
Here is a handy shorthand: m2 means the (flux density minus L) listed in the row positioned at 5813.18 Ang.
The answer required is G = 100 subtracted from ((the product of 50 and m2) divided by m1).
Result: 312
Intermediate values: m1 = -0.5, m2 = -3.8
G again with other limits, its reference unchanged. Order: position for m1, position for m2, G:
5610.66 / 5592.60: -89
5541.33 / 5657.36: 376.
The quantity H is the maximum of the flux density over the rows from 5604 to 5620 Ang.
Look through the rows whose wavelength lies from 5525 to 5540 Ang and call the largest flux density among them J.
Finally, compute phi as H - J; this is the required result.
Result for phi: -0.3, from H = 27.3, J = 27.6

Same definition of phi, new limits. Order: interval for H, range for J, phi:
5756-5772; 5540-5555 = -0.1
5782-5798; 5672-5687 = 0.0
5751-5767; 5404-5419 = 1.7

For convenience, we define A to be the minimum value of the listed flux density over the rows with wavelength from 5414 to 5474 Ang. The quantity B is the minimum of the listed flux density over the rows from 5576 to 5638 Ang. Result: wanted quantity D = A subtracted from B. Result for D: -4.9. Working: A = 25.7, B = 20.84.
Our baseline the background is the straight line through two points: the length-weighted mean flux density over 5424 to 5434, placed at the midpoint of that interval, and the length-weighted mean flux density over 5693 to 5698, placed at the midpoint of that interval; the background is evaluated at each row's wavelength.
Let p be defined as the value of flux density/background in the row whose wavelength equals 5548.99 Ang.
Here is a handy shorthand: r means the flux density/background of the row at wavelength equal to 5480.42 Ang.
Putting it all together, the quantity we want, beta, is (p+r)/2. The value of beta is 0.97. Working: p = 0.98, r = 0.96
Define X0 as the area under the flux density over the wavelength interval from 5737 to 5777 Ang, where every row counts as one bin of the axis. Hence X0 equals 1046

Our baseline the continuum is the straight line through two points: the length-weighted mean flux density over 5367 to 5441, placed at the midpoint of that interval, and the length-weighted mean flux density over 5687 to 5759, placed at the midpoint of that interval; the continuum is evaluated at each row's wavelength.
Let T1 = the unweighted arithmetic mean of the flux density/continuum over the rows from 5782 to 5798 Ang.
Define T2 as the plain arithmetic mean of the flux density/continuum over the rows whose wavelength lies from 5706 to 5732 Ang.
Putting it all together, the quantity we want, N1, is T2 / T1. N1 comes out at 1.01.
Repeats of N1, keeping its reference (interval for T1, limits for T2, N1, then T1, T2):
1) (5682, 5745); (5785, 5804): 1.03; 1.00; 1.02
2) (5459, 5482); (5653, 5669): 0.98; 1.05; 1.03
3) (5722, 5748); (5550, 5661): 1.02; 0.99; 1.01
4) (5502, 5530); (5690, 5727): 0.97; 1.02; 1.00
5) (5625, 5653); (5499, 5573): 1.01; 1.00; 1.01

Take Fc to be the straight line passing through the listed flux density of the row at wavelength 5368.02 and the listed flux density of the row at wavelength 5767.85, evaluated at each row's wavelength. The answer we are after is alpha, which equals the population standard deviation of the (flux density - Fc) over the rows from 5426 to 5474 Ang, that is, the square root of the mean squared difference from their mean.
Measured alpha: 1.18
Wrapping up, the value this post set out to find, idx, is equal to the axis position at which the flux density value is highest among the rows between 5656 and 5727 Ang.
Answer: 5662.57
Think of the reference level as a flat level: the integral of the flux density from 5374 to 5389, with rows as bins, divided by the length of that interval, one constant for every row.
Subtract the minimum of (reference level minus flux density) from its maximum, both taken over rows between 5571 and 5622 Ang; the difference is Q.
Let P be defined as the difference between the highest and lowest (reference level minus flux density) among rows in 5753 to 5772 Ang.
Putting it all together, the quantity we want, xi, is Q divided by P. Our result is 3.85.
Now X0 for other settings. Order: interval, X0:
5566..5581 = 402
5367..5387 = 534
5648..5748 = 2597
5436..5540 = 2857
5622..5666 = 1164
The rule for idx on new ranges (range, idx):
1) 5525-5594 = 5577.17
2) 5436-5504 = 5477.90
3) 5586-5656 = 5626.18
